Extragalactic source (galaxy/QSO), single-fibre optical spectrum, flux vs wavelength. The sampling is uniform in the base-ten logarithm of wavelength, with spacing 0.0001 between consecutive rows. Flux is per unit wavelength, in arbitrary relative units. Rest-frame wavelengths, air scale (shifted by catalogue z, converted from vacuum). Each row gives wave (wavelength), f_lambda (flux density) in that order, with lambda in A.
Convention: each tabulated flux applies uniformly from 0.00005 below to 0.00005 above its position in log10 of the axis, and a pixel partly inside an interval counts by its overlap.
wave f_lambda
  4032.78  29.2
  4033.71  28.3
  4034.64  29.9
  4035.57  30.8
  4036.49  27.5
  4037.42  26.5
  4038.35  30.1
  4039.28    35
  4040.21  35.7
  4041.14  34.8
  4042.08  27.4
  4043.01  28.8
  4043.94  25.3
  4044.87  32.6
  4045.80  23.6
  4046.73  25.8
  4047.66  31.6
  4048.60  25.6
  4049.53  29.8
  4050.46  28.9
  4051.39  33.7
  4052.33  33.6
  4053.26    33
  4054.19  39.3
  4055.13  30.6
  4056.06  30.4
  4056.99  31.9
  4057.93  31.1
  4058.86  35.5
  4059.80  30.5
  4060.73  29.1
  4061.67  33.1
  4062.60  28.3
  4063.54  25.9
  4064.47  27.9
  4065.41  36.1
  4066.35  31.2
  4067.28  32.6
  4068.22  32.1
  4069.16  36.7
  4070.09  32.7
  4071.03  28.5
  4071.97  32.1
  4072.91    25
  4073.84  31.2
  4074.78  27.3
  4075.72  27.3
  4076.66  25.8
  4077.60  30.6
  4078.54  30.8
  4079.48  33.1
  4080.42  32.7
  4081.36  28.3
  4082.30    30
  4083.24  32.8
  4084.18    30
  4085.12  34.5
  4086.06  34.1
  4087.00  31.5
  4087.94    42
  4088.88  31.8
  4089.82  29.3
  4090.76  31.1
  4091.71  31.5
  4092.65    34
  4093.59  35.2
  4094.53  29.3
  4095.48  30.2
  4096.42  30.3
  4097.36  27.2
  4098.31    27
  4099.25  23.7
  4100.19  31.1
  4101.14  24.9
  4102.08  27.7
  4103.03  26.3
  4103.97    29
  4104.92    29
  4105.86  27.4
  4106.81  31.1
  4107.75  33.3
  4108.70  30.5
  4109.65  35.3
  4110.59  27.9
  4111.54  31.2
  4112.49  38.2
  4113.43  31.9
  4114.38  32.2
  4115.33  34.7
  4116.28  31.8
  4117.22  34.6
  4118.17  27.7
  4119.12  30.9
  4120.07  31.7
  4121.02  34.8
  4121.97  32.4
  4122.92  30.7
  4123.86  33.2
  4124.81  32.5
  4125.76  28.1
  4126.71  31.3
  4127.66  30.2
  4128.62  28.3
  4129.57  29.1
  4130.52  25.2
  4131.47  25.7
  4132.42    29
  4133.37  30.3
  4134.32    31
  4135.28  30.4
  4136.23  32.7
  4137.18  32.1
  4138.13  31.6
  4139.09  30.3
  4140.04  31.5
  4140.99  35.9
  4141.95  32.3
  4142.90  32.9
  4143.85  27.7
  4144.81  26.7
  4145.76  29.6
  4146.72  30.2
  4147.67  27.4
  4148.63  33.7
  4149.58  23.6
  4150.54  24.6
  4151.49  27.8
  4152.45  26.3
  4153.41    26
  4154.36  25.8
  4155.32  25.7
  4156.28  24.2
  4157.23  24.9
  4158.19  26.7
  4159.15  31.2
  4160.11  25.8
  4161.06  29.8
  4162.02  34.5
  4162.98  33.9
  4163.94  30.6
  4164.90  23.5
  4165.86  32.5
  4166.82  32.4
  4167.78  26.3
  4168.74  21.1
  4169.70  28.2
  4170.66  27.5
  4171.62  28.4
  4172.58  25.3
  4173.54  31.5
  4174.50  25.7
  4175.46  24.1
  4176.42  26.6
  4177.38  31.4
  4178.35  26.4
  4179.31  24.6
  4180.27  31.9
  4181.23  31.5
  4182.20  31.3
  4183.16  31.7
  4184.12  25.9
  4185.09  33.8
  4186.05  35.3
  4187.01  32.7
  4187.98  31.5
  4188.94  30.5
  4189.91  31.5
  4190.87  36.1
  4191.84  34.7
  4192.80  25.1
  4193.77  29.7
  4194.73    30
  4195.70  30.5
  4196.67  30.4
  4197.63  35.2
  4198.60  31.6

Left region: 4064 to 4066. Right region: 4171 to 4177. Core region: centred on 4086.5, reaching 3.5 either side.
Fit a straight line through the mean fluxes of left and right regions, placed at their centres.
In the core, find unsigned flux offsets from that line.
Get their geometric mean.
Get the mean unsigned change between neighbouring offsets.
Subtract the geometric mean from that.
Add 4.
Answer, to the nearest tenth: 6.0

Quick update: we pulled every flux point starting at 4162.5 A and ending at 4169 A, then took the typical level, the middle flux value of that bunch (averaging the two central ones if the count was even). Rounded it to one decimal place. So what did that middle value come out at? 30.6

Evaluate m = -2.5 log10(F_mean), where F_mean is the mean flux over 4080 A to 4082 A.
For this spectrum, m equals -3.71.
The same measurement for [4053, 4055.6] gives -3.84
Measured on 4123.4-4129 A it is -3.71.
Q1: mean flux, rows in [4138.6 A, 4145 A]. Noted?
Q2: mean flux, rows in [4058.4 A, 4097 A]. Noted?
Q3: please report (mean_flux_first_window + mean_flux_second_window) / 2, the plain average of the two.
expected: 31.2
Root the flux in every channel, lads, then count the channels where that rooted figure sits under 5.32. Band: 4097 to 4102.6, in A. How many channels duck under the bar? 5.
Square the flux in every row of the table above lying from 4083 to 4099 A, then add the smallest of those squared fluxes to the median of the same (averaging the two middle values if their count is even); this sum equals 1721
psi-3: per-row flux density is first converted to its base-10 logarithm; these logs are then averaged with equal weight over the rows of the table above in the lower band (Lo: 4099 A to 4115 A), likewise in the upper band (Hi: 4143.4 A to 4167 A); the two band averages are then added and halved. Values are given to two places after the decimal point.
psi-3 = 1.46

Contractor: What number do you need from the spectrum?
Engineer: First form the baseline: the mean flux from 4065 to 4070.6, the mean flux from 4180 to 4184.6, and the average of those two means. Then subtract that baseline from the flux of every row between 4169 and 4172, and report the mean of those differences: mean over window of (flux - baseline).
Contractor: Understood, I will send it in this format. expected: -4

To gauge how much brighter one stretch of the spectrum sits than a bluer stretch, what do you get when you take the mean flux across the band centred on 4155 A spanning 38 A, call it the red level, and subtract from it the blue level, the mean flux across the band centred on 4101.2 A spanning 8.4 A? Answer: 1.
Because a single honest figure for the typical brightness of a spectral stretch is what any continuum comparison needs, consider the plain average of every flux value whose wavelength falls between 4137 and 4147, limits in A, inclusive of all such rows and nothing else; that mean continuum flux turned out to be 31.0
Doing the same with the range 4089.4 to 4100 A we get 29.9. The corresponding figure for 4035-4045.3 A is 30.4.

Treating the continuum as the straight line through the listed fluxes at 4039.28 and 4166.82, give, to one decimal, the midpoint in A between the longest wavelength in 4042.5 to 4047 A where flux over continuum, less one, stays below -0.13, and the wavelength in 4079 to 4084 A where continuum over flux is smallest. 4063.1 A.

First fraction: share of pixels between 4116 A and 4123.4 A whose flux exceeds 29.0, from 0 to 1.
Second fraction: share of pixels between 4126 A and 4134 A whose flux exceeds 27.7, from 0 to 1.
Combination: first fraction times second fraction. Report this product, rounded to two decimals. 0.66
